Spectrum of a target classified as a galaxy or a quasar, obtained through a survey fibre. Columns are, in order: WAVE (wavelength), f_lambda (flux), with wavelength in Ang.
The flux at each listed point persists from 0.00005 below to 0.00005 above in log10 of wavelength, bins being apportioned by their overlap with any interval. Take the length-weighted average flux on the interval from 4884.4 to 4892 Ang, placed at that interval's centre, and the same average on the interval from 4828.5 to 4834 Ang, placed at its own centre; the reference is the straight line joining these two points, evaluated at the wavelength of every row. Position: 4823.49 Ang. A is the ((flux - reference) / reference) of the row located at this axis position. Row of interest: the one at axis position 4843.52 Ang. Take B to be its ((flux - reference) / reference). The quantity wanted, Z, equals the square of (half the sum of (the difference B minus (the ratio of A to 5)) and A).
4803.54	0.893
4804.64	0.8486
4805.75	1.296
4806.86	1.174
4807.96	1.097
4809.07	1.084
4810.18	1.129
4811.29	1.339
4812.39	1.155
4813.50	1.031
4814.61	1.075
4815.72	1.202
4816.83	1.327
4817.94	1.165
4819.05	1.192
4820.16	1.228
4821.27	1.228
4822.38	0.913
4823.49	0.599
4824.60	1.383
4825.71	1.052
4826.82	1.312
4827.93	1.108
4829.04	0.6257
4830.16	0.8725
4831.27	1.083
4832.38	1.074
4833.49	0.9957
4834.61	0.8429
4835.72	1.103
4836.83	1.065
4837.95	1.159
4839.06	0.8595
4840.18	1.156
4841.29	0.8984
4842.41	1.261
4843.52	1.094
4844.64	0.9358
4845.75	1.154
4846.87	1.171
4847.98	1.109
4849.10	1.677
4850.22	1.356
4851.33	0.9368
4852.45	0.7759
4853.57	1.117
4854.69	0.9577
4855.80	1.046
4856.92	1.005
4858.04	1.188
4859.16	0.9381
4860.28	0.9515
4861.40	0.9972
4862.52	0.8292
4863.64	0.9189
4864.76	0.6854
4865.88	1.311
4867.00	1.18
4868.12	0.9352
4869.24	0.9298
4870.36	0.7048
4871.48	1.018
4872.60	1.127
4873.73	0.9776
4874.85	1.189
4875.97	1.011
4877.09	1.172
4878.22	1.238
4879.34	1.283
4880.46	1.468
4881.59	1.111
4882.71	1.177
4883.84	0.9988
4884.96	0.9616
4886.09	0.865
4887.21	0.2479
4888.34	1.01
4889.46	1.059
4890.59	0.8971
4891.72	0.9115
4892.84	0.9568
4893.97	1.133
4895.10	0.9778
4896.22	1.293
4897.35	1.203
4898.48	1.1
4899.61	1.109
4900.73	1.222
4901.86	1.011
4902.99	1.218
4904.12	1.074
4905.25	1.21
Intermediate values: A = -0.4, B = 0.20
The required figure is 0.00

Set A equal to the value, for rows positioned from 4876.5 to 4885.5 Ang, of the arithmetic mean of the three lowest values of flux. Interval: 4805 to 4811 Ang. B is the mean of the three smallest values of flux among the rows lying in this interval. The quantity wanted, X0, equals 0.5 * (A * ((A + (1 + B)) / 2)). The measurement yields 0.80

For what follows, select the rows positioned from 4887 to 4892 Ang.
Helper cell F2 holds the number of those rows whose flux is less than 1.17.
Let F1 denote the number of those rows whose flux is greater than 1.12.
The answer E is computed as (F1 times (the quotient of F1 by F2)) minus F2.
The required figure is -5.0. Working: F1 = 0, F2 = 5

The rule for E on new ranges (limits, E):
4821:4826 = -1.7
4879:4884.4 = 2.5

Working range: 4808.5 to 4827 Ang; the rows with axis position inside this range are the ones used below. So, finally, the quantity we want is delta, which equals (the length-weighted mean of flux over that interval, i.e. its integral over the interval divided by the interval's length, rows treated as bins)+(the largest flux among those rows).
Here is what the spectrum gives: 2.52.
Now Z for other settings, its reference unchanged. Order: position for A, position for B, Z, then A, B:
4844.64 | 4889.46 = 0.02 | 0.0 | 0.25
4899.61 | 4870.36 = 0.00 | 0.3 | -0.19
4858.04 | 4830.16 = 0.01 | 0.3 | -0.06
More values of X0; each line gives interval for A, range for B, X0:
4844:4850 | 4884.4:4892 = 0.73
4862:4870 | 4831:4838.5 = 0.56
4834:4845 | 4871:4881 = 0.62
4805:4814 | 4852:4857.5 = 0.80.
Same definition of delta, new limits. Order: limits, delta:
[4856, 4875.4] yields 2.30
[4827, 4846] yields 2.28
